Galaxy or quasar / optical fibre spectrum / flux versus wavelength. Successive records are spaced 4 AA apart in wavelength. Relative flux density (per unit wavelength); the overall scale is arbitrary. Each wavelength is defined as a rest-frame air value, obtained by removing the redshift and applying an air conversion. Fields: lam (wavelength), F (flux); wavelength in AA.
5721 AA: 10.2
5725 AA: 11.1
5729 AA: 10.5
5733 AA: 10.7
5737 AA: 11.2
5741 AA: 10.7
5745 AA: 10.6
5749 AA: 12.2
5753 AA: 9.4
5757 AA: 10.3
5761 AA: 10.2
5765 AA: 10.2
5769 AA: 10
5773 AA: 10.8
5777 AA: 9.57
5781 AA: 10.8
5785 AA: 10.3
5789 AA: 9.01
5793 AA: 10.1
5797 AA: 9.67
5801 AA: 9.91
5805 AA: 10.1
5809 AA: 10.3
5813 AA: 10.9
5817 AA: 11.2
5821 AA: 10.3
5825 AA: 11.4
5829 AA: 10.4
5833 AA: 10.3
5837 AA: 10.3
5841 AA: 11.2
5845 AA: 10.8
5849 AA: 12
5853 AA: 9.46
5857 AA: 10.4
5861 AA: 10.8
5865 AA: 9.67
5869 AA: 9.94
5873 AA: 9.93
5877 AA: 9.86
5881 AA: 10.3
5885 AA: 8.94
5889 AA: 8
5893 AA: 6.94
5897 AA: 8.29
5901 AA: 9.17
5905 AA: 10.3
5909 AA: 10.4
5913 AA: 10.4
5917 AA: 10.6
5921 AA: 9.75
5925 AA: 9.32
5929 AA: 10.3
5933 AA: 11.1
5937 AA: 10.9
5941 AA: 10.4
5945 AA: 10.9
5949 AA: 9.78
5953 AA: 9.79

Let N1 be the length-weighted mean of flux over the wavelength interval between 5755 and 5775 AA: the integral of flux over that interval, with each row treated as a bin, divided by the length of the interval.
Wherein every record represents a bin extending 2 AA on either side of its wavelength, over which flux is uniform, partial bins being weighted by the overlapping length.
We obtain 10.3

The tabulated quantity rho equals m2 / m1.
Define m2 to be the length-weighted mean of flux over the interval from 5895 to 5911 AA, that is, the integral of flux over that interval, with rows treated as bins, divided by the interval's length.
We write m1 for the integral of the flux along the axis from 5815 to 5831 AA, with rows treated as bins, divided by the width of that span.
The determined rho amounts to 0.88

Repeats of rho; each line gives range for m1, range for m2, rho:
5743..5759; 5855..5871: 0.96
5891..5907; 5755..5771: 1.17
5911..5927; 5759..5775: 1.03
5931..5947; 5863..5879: 0.91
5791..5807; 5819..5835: 1.07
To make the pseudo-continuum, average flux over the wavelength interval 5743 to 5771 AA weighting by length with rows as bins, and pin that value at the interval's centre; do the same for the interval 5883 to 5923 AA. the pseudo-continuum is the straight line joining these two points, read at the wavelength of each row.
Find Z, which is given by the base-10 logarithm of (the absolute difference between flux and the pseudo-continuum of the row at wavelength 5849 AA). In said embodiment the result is 0.4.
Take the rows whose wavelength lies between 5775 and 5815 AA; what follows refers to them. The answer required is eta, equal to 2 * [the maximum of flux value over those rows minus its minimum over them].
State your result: 3.8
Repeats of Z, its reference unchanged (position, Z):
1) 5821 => -0.4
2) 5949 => -0.1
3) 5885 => -0.3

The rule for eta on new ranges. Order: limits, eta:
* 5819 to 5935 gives 10.1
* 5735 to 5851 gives 6.4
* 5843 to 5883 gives 5.1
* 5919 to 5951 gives 3.6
